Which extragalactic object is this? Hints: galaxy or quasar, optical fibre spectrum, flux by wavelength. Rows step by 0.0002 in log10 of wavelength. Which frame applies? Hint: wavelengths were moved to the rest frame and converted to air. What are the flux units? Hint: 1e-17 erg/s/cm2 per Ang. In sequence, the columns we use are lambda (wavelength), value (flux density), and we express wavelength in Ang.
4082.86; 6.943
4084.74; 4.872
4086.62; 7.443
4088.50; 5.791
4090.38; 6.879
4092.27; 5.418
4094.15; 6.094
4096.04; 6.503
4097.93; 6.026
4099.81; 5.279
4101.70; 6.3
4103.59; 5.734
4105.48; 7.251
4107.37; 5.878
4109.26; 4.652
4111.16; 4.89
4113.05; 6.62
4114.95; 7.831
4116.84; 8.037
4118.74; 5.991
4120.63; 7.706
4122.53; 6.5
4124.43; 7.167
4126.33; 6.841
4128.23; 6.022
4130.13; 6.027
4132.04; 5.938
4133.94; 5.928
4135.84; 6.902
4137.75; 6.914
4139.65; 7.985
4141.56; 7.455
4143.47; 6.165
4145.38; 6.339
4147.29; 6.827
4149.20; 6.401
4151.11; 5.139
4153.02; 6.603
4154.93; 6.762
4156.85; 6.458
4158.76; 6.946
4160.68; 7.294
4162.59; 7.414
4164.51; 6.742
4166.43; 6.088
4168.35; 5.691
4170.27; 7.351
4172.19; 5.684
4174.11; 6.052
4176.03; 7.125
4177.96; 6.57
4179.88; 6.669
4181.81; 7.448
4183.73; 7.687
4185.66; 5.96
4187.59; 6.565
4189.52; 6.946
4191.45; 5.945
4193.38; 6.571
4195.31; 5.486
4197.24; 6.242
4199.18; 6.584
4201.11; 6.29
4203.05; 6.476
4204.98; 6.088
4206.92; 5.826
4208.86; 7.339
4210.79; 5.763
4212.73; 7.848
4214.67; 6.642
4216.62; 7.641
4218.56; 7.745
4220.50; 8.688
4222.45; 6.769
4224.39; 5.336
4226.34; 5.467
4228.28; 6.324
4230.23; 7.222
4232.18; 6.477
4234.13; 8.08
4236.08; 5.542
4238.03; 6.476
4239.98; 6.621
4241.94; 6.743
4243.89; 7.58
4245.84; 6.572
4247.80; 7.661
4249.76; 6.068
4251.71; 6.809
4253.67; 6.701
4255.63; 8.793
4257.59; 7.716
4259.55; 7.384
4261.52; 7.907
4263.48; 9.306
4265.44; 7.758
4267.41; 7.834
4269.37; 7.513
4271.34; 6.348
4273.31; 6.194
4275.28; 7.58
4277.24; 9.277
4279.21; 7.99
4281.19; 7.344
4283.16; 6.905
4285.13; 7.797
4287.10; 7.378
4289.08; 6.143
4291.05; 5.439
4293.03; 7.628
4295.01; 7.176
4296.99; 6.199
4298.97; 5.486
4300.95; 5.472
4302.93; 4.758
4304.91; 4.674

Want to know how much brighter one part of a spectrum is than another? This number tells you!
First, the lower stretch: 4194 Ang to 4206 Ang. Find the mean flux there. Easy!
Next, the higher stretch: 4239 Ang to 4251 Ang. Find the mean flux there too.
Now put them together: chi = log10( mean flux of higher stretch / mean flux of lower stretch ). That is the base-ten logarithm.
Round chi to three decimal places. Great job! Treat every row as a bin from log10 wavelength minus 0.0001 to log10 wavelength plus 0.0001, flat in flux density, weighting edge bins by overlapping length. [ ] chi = 0.045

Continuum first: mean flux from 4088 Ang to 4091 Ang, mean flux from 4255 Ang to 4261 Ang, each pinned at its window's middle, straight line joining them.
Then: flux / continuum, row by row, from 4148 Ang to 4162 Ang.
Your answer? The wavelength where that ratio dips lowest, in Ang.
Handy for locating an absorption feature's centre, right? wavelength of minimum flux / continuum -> 4151.11 Ang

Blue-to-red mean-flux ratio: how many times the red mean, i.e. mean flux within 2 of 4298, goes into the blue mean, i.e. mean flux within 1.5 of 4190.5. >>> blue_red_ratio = 1.10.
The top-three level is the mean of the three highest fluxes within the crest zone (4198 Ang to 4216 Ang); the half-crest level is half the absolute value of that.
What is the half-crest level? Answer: 3.64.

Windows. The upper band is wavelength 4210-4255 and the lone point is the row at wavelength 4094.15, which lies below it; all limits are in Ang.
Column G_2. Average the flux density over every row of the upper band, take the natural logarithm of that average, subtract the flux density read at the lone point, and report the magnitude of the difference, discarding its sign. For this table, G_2 4.2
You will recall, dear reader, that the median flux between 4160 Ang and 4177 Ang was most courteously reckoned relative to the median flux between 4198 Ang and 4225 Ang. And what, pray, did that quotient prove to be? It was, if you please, 1.02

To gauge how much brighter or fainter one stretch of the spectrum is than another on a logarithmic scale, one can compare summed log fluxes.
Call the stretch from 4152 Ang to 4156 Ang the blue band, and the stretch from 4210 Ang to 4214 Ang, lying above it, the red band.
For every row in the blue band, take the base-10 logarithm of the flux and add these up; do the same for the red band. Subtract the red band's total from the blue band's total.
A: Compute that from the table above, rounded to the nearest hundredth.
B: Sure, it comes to -0.01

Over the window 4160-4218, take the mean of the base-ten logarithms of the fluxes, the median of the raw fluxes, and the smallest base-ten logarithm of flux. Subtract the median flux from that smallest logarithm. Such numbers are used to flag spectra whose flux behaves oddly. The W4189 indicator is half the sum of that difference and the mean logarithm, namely -2.507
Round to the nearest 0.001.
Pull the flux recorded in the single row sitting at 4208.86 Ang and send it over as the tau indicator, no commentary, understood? 7.339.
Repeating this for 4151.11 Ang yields 5.139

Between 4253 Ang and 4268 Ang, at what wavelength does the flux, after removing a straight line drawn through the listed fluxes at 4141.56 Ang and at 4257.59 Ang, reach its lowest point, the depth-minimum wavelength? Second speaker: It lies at 4253.67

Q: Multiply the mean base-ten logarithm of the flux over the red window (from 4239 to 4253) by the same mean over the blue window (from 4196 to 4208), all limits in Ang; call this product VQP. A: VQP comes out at 0.66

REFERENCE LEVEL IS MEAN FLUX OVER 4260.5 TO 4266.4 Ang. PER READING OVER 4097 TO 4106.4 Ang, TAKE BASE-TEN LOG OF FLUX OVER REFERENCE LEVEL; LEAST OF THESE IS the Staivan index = -0.20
